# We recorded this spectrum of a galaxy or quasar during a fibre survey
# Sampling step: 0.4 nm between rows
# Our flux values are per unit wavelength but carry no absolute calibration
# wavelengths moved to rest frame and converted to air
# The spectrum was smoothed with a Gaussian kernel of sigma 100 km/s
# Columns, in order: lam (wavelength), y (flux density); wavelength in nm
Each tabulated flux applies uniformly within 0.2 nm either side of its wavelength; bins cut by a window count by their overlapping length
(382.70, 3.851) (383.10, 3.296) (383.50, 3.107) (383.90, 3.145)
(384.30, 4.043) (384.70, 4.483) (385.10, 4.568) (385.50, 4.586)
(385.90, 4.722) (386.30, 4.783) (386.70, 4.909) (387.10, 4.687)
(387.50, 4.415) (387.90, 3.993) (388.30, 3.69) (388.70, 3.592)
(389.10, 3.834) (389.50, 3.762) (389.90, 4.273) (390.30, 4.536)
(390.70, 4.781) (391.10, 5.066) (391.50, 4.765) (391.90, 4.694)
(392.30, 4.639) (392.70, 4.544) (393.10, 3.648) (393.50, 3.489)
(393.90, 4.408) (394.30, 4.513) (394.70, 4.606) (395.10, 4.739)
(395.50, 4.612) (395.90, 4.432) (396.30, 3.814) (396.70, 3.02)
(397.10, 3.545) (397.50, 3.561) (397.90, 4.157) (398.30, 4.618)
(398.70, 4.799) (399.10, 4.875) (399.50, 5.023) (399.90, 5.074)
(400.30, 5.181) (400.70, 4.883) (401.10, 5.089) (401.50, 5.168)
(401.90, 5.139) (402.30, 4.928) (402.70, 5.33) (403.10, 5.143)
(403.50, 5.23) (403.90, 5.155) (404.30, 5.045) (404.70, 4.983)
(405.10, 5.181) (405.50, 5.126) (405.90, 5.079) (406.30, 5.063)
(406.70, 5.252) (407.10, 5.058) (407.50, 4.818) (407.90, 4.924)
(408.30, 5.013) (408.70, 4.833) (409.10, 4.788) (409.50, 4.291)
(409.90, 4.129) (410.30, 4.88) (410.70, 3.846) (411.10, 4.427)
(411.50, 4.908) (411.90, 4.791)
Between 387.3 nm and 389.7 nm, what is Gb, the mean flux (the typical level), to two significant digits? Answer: 3.9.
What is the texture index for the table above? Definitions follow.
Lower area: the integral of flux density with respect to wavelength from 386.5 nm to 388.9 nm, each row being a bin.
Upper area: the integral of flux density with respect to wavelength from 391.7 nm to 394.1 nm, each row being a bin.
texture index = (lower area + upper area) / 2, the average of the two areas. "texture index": 10.1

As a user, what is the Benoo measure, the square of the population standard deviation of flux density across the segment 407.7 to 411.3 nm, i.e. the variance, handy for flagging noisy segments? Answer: 0.15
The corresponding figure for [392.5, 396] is 0.18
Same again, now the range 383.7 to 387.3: 0.26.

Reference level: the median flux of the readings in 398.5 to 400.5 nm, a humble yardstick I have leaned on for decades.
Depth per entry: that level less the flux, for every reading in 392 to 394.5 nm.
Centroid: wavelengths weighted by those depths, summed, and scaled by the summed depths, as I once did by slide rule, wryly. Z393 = 393.35 nm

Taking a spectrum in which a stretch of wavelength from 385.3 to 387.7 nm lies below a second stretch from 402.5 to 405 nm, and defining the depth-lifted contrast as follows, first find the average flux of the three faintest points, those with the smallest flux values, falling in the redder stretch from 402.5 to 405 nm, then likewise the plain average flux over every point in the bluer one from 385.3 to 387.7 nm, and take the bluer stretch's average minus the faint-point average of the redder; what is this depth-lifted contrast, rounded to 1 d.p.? -0.4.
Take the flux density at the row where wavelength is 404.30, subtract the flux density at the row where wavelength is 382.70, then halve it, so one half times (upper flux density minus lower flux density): 0.6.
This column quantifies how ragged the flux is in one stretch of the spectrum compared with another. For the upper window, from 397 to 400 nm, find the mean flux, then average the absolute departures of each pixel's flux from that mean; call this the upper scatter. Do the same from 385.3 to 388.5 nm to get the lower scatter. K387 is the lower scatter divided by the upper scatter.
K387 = 1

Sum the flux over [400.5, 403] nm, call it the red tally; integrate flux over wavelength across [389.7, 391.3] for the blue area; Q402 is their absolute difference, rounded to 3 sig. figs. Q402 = 23.1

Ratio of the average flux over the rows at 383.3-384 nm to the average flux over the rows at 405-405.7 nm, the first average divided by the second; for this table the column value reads 0.61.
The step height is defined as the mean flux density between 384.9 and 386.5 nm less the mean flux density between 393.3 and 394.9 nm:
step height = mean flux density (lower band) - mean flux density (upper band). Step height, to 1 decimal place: 0.4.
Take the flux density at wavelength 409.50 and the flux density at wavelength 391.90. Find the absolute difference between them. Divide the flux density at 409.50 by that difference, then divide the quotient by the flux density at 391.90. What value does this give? 2.3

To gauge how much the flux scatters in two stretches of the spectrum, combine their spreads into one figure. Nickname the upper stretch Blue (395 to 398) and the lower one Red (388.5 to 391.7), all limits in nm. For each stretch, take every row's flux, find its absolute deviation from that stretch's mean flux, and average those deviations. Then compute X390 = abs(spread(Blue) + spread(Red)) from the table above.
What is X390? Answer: 0.96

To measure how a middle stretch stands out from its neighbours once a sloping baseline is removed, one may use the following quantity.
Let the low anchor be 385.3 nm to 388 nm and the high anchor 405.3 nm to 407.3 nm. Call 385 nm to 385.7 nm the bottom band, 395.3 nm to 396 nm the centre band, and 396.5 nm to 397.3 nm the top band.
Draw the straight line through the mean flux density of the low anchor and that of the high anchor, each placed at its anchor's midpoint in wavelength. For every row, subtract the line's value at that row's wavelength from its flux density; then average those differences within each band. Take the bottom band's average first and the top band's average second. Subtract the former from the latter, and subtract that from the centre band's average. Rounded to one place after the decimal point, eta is 1.3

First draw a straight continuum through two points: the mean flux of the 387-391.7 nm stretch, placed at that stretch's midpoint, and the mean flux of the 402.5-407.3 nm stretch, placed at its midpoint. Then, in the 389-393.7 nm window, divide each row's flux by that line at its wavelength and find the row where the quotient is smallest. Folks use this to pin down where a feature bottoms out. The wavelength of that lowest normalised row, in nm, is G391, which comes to 393.50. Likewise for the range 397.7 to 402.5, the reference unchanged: 397.90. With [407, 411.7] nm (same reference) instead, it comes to 410.70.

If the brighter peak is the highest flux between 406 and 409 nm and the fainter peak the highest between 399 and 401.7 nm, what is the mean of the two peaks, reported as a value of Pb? 5.22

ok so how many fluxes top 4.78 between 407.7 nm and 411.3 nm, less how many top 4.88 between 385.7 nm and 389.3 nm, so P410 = 4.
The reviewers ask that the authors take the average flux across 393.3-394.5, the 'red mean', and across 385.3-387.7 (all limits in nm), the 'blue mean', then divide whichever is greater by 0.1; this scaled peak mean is 46.8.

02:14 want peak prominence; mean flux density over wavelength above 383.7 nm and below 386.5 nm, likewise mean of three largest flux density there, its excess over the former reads 0.36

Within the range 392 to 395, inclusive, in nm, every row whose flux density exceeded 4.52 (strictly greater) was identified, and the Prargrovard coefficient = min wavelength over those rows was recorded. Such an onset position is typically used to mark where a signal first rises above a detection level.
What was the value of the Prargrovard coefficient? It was 392.30 nm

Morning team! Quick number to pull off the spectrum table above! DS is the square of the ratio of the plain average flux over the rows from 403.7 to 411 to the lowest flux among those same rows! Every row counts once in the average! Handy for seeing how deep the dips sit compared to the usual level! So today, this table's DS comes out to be 1.6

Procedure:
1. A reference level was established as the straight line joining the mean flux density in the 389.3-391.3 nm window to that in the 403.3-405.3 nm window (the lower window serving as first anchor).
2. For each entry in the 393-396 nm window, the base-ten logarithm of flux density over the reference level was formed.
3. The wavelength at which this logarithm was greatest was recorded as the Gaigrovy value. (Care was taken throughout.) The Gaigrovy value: 395.10 nm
